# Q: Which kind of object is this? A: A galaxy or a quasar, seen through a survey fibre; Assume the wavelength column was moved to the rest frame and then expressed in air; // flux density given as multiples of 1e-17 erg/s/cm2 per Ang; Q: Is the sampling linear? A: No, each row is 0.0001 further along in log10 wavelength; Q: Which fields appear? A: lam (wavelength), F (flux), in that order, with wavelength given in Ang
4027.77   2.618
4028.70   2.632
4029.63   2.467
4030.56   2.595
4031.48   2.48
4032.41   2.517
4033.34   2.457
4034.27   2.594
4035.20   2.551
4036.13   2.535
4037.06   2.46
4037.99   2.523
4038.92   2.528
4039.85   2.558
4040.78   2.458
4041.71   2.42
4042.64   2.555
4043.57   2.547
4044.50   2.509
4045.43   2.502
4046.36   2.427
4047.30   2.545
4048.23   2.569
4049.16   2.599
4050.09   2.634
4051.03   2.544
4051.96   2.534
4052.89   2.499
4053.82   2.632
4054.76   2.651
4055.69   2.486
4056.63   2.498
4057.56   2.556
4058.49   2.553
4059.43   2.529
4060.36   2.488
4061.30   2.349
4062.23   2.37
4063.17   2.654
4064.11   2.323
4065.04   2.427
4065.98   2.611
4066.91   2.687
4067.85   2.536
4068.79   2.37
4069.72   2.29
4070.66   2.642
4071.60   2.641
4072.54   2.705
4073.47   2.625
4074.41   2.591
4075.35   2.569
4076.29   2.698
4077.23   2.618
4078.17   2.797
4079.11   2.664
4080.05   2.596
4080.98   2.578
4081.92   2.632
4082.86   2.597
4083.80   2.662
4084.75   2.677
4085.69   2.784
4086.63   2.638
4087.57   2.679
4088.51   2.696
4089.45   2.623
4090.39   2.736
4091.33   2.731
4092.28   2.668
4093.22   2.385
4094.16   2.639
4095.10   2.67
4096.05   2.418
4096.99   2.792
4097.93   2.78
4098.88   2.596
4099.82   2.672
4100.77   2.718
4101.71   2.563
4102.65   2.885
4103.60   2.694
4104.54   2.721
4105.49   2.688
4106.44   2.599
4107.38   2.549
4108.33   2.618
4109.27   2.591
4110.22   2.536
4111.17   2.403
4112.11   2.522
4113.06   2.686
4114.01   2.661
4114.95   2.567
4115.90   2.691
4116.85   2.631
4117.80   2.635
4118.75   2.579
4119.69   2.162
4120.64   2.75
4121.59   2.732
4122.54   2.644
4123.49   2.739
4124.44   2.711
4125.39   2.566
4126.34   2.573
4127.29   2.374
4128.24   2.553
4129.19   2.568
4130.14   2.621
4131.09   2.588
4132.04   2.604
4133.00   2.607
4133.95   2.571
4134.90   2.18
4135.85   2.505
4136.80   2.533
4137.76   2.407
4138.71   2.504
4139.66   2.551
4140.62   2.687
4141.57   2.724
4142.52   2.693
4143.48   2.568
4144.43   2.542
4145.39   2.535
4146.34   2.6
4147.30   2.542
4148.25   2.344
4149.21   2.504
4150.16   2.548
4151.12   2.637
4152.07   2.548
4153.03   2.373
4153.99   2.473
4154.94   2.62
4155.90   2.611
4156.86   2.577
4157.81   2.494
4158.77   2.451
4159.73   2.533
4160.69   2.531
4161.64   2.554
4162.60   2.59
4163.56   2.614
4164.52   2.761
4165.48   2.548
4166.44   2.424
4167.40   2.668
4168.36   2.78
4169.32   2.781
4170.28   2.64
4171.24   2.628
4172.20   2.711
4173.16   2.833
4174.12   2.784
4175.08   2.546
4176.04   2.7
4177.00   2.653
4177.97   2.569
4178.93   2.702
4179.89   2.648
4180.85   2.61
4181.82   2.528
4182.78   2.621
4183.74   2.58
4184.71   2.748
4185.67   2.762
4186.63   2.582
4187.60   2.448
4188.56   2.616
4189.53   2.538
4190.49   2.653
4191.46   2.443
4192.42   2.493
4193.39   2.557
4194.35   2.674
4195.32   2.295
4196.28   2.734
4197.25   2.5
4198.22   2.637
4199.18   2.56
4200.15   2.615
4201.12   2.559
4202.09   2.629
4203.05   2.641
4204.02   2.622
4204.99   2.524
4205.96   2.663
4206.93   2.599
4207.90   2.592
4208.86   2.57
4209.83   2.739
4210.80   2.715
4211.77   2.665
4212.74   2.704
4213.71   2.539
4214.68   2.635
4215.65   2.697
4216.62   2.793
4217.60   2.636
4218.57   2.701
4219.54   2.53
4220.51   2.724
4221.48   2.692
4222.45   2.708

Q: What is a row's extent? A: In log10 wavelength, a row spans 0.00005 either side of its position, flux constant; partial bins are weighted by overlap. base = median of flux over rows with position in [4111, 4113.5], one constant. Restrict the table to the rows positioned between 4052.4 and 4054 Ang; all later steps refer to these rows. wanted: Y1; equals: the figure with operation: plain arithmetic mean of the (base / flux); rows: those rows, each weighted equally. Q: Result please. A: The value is 0.98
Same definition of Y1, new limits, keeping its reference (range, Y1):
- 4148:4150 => 1.04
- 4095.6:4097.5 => 0.97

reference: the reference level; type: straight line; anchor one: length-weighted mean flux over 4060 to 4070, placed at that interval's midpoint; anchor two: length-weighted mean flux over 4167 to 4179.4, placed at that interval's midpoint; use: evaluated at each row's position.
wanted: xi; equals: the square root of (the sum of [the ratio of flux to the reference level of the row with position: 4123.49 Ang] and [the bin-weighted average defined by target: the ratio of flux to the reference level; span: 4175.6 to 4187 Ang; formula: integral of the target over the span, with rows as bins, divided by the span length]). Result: 1.43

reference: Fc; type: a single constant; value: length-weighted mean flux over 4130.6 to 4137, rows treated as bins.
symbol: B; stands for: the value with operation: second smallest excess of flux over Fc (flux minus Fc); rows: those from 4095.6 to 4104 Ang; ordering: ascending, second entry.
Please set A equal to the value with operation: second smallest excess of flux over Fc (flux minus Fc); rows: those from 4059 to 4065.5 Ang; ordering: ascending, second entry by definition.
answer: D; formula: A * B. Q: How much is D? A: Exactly -0.008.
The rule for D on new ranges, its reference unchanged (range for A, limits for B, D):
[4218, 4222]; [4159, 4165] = 0.004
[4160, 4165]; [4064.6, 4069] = -0.004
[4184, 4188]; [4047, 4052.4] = 0.002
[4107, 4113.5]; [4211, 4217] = 0.001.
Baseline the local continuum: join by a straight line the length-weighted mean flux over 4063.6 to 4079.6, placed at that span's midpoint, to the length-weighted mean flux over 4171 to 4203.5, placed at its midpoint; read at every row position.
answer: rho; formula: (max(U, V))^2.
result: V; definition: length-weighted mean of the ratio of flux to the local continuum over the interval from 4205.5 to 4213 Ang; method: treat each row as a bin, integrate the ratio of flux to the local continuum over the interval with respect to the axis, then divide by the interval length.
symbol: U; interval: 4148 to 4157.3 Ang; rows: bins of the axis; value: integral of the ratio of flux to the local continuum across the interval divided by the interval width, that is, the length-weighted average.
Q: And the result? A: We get 1.029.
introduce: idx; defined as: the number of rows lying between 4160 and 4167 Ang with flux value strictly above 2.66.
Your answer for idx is 1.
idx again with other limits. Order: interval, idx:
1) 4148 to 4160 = 0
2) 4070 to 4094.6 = 12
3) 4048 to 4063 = 0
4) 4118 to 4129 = 4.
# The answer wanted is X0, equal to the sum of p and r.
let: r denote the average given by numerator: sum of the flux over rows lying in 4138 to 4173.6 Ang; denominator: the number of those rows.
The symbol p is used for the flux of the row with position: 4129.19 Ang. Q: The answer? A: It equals 5.16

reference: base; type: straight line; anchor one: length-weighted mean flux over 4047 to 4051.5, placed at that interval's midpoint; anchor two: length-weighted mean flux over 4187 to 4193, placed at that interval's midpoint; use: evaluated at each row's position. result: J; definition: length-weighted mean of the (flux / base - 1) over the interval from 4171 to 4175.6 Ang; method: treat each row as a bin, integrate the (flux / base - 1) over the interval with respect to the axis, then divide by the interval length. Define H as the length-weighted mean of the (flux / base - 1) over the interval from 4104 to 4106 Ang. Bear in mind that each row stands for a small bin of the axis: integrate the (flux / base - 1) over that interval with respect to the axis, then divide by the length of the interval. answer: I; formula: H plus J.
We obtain 0.12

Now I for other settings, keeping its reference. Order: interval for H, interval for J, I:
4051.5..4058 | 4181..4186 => 0.03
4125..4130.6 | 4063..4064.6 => -0.05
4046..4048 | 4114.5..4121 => -0.03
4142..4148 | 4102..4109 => 0.05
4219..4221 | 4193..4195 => 0.07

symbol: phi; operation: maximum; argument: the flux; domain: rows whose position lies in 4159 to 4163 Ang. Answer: 2.59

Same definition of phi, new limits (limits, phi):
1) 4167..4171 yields 2.781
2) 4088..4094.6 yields 2.736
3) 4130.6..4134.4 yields 2.607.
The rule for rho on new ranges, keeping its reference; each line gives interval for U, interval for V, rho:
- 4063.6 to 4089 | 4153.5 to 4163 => 1.022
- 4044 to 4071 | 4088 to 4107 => 1.063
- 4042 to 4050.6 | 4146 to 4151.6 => 0.978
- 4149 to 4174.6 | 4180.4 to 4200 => 0.999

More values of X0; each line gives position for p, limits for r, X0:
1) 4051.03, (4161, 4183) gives 5.19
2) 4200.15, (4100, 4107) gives 5.31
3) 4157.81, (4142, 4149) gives 5.04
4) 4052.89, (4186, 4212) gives 5.09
